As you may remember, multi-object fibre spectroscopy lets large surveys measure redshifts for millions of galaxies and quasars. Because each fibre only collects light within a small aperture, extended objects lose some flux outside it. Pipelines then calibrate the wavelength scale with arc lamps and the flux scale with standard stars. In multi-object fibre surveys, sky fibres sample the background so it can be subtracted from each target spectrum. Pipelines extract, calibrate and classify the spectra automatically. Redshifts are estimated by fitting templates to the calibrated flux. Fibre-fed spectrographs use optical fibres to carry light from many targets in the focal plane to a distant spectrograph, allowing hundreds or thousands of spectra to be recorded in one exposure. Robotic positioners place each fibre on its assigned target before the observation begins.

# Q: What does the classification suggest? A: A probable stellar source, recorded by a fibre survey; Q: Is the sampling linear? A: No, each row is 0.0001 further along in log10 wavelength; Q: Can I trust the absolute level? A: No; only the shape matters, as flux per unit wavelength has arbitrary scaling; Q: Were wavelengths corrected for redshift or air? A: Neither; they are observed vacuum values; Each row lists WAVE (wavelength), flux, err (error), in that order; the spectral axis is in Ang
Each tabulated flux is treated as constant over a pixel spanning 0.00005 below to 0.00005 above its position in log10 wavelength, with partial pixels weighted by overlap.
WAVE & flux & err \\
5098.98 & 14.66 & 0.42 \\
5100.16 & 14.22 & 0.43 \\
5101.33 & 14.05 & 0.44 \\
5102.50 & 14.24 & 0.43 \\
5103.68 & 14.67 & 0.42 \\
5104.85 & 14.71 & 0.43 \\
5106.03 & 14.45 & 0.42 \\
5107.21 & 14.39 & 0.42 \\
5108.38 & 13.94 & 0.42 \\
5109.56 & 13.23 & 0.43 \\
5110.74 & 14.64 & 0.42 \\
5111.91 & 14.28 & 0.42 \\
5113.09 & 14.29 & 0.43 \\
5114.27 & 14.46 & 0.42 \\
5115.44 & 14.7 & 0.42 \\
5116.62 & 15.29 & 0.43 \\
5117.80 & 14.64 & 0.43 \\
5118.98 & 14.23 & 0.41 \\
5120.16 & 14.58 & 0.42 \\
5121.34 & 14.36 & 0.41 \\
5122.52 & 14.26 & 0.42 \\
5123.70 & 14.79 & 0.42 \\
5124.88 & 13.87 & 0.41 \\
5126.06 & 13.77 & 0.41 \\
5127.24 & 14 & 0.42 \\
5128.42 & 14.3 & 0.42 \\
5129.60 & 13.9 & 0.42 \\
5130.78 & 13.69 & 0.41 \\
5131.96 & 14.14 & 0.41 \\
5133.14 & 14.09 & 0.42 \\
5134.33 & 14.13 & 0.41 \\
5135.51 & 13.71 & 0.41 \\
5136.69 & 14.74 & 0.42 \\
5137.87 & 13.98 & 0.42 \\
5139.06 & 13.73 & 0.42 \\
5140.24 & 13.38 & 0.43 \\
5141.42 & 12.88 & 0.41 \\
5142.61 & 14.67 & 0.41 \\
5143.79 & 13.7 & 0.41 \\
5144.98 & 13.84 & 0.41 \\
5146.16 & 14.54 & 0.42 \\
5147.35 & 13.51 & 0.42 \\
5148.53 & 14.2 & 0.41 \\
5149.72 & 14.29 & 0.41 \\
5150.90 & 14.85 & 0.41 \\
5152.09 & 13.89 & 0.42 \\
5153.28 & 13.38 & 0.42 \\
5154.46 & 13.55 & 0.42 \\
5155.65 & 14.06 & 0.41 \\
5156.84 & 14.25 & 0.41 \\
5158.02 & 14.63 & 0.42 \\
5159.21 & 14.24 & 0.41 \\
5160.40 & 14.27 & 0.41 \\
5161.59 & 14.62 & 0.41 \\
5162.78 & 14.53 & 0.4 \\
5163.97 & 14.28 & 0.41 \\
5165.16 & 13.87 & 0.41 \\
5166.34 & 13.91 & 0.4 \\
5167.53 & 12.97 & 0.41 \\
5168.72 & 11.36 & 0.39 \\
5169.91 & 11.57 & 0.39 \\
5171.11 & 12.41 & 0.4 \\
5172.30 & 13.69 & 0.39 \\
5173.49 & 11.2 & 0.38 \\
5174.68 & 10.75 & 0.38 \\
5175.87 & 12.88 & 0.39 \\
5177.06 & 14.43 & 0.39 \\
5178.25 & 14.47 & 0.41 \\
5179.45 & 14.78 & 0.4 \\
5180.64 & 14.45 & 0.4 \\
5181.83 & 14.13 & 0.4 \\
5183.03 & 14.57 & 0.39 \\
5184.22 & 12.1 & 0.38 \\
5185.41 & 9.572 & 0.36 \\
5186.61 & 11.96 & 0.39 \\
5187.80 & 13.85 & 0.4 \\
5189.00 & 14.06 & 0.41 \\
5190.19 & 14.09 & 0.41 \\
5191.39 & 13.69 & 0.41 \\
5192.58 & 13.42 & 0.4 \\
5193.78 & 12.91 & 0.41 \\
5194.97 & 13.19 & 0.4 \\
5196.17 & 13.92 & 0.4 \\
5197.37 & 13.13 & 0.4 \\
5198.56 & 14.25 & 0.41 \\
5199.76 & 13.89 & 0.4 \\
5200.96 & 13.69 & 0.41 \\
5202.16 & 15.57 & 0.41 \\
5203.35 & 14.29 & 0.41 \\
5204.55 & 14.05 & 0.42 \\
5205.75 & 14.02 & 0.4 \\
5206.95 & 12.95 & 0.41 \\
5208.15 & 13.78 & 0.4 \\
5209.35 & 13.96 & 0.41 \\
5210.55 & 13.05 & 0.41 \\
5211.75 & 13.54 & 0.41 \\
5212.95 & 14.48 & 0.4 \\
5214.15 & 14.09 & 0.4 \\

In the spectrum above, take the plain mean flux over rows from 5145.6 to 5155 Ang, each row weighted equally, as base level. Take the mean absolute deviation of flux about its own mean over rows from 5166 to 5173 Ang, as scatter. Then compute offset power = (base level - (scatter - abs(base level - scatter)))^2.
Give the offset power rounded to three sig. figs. 692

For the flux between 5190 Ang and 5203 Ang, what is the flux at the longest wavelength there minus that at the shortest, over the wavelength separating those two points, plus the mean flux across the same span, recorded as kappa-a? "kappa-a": 13.9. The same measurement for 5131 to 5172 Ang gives 13.8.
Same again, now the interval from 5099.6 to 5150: 14.2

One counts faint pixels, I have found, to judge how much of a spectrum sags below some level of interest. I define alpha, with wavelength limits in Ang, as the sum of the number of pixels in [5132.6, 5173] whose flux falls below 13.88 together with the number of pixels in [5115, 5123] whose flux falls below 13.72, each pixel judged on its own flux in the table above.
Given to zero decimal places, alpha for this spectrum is 15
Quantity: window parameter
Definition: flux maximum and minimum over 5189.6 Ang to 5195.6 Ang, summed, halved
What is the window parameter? 13.5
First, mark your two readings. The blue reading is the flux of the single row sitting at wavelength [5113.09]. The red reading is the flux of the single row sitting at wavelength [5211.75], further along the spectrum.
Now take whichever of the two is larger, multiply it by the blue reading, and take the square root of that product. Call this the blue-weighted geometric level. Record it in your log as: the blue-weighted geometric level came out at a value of 14.3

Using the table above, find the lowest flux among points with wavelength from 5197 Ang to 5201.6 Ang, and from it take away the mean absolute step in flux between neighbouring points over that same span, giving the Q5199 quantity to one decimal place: 12.6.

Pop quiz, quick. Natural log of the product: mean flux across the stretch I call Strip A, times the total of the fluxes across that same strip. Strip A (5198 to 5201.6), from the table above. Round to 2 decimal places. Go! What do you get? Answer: 6.37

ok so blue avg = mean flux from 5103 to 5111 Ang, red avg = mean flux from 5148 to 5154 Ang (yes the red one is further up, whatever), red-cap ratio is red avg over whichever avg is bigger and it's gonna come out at 0.99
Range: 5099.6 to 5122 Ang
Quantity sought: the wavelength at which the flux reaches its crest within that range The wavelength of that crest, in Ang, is 5116.62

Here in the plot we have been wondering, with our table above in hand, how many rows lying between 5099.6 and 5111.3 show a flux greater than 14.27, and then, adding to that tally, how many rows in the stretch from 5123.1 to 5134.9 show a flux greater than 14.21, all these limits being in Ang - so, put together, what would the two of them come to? 7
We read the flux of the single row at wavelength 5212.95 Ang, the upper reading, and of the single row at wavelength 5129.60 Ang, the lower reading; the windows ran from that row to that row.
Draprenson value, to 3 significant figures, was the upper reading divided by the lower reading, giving 1.04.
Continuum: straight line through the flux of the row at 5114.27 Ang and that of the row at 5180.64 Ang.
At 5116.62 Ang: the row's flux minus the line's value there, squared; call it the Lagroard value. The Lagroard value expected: 0.69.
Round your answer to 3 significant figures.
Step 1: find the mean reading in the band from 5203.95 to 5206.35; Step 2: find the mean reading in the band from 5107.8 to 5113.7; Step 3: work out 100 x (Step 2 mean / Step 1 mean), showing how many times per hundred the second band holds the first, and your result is 100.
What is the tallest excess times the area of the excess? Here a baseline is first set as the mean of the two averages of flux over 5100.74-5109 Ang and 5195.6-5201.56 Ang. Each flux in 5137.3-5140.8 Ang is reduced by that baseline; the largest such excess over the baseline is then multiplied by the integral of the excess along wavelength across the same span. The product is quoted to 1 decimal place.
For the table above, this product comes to 0.1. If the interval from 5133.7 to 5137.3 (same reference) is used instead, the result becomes 0.3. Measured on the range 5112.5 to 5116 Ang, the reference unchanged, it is 0.9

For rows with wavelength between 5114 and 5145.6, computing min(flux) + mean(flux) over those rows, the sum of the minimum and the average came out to 27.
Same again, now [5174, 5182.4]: 24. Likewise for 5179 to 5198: 23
